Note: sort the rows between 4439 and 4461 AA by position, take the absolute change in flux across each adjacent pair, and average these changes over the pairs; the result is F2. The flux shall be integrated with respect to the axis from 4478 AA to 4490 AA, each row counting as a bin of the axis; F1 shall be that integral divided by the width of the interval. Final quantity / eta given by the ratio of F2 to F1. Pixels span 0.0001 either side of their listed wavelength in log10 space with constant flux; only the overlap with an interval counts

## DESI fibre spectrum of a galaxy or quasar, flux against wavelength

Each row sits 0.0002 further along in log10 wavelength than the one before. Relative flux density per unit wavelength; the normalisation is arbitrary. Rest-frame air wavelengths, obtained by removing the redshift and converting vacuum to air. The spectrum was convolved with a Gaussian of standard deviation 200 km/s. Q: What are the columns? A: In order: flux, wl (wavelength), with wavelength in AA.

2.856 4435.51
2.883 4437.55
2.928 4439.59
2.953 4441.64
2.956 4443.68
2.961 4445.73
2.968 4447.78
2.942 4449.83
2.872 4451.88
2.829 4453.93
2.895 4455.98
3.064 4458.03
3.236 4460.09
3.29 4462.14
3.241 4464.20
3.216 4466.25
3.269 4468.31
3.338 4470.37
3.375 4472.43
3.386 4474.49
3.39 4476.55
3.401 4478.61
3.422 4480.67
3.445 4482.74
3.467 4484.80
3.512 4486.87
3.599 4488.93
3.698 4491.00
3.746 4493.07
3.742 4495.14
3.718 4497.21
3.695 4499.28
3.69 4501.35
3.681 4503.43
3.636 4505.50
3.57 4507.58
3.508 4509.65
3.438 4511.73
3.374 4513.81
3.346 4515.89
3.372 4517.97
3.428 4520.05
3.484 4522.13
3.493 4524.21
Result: 0.0168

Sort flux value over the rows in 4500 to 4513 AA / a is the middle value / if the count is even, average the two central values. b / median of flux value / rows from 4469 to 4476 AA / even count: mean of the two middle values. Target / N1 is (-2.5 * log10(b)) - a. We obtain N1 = -4.92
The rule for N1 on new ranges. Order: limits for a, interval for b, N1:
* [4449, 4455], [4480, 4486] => -4.21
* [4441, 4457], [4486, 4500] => -4.37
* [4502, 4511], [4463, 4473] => -4.89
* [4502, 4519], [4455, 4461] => -4.69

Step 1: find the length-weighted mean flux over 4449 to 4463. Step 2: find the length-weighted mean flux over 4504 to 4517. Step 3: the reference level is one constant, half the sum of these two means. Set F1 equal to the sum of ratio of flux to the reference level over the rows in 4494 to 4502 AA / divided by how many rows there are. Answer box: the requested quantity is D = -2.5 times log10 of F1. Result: -0.144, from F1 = 1.14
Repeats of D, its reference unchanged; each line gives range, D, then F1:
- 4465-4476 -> -0.022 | 1.02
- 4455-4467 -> 0.032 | 0.97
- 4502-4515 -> -0.091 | 1.09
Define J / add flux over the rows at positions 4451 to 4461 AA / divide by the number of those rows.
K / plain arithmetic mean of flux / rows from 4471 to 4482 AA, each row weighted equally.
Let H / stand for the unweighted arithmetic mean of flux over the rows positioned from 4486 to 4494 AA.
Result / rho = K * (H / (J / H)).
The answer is 15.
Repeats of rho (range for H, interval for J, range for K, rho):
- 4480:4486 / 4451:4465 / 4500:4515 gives 14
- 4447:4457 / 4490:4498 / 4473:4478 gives 8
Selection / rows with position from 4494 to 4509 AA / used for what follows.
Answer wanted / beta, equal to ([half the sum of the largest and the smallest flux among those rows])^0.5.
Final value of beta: 1.91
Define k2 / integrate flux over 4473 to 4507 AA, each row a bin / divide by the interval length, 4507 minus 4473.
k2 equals 3.57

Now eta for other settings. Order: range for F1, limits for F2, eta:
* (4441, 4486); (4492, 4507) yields 0.0058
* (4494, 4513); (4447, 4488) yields 0.0141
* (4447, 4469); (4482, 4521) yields 0.0142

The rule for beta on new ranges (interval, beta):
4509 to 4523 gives 1.85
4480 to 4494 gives 1.89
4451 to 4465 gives 1.75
